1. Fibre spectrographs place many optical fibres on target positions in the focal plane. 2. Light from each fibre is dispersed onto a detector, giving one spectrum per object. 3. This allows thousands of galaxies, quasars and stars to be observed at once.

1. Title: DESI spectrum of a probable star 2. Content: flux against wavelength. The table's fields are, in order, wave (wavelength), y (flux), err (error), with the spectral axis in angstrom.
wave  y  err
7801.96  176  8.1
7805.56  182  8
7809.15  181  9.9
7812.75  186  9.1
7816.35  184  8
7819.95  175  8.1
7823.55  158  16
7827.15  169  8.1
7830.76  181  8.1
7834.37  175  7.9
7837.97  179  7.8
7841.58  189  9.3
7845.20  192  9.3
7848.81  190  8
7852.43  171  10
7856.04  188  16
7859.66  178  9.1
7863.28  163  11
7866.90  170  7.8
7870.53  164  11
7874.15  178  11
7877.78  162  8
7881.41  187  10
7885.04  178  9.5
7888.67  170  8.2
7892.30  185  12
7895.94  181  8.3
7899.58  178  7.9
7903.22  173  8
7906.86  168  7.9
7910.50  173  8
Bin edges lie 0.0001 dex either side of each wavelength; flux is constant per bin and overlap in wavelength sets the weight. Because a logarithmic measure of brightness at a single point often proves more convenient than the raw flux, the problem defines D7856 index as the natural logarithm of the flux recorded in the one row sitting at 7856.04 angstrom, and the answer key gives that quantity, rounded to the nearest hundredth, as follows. 5.24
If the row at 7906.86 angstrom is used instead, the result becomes 5.12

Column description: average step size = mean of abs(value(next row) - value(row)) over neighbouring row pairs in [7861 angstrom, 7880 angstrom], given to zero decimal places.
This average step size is 11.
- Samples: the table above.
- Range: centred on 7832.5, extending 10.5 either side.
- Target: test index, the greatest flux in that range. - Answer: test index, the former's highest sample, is 189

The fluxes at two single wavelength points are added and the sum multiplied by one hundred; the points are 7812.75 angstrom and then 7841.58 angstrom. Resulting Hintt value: 37500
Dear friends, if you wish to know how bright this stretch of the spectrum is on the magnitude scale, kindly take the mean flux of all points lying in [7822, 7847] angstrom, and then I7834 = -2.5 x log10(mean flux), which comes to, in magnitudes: -5.62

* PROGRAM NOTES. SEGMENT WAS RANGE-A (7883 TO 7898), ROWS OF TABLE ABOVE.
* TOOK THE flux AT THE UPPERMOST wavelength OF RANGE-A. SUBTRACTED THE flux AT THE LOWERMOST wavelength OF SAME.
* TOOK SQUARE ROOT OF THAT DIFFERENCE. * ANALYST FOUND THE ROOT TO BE 1.7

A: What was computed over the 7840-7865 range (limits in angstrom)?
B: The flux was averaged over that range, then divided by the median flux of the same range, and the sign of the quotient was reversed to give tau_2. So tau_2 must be -0.97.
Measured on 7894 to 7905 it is -1.00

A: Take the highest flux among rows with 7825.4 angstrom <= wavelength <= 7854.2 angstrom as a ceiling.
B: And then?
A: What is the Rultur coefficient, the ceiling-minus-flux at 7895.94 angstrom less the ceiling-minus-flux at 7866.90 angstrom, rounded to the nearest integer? -11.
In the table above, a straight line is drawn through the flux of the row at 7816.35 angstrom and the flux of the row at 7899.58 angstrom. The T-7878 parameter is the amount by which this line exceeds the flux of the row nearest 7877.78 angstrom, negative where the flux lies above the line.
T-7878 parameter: 18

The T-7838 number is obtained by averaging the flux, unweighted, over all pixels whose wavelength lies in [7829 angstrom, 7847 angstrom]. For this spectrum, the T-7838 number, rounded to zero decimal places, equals 183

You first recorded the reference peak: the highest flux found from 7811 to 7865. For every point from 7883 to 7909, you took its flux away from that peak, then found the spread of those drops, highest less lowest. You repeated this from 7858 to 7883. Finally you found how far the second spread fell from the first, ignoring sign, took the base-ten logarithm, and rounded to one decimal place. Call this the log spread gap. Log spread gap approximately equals 0.9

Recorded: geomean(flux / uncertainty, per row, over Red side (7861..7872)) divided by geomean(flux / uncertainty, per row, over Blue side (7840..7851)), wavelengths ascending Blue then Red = 0.78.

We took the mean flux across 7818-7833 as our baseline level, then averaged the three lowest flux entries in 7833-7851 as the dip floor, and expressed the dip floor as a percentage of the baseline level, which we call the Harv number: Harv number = 106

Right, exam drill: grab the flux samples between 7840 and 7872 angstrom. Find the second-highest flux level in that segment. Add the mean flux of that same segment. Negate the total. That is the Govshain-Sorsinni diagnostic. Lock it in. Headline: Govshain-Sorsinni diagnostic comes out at -368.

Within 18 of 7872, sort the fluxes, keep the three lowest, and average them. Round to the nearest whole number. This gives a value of 163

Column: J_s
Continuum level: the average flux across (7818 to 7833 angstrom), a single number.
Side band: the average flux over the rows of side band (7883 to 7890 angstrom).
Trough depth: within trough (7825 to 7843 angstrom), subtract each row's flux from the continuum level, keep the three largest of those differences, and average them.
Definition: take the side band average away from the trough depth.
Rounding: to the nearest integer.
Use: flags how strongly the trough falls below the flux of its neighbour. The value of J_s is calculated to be -178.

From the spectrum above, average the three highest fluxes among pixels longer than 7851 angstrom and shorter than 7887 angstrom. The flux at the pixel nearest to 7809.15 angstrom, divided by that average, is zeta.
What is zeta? 0.98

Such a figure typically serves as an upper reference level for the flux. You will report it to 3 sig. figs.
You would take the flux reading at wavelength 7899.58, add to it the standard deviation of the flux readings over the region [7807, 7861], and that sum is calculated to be 187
